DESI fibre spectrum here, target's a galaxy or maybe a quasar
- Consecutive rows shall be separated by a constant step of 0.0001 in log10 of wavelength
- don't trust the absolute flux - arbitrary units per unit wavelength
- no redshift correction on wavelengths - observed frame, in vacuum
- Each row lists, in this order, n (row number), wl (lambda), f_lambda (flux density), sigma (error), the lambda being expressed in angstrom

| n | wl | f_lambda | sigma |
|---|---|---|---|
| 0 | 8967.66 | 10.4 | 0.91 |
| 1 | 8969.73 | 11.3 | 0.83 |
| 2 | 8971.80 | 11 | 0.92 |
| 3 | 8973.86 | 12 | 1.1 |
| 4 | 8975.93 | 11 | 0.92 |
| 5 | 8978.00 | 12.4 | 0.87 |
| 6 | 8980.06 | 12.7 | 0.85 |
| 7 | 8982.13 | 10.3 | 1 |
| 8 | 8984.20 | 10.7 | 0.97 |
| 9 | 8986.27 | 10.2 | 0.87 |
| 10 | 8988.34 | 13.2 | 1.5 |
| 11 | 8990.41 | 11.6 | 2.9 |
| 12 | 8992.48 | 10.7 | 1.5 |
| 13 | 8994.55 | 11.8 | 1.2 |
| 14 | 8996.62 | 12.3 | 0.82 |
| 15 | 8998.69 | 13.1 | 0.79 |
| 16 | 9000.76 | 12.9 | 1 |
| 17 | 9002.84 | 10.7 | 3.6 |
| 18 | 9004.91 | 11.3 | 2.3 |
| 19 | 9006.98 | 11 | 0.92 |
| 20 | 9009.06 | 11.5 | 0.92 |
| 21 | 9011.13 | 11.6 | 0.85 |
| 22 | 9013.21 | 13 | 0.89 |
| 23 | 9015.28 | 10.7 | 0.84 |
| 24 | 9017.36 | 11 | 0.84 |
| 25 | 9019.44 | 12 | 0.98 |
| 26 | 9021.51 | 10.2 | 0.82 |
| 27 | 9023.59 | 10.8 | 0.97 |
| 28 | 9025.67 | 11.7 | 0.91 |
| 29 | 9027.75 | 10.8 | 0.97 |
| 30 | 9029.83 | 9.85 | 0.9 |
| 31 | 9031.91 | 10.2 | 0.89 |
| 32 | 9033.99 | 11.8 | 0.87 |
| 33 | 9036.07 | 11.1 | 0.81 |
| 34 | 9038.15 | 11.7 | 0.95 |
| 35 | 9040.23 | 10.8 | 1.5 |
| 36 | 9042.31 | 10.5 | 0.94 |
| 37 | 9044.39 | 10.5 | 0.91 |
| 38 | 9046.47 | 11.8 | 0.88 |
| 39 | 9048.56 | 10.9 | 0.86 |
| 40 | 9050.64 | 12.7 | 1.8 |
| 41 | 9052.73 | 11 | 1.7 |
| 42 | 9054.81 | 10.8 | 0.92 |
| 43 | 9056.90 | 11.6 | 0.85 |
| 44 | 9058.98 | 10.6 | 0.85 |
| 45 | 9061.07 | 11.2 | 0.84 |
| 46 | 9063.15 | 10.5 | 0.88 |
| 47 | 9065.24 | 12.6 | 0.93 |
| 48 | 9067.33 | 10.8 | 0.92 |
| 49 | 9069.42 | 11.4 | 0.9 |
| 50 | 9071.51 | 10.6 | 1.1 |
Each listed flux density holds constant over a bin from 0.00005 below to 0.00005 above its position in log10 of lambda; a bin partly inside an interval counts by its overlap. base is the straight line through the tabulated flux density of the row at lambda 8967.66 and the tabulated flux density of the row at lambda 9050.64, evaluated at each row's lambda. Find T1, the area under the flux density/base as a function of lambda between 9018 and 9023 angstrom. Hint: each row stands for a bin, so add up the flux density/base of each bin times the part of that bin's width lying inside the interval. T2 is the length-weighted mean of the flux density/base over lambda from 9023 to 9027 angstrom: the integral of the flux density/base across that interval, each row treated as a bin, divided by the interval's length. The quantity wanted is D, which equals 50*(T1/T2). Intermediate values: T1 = 4.66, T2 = 0.94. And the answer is 248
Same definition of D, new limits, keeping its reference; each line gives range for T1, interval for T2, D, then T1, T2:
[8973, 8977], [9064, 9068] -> 242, 4.33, 0.89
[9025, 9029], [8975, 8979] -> 168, 3.70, 1.10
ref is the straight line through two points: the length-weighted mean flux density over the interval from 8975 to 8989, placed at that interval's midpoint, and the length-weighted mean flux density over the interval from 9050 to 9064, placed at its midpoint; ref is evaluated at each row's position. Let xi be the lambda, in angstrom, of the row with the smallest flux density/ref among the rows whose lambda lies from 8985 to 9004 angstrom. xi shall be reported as 8986.27 angstrom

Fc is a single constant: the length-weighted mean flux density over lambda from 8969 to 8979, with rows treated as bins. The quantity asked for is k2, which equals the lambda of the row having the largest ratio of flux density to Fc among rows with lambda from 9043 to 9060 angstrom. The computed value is 9050.64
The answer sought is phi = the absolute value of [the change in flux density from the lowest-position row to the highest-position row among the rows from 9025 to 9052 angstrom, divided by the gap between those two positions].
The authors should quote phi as 0.040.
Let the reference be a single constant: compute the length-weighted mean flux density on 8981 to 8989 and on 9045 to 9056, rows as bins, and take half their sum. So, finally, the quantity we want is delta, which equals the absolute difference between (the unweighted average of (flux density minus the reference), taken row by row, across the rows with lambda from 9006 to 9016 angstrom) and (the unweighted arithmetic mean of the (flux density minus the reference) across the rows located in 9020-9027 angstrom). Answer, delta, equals 0.66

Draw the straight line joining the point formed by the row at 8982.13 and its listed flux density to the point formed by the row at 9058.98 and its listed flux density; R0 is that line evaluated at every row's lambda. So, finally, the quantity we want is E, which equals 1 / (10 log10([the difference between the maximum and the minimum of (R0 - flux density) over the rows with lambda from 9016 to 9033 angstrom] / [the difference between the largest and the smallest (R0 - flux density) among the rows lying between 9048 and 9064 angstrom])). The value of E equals -9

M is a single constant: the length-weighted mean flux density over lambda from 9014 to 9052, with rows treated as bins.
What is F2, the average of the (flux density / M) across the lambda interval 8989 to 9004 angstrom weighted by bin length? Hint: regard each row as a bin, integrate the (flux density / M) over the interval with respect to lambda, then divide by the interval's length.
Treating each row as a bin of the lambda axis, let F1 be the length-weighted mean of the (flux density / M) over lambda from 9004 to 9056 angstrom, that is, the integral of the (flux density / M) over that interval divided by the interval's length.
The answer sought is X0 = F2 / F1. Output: 1.07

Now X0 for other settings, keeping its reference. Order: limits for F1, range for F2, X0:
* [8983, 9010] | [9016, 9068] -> 0.96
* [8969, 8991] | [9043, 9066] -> 0.98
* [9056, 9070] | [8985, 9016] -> 1.04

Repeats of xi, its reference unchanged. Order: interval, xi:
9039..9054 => 9042.31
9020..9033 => 9029.83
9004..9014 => 9006.98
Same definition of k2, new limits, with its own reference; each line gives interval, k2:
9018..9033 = 9019.44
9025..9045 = 9033.99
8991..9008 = 8998.69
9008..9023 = 9013.21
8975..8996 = 8988.34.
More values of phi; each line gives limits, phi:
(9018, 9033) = 0.144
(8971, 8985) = 0.024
